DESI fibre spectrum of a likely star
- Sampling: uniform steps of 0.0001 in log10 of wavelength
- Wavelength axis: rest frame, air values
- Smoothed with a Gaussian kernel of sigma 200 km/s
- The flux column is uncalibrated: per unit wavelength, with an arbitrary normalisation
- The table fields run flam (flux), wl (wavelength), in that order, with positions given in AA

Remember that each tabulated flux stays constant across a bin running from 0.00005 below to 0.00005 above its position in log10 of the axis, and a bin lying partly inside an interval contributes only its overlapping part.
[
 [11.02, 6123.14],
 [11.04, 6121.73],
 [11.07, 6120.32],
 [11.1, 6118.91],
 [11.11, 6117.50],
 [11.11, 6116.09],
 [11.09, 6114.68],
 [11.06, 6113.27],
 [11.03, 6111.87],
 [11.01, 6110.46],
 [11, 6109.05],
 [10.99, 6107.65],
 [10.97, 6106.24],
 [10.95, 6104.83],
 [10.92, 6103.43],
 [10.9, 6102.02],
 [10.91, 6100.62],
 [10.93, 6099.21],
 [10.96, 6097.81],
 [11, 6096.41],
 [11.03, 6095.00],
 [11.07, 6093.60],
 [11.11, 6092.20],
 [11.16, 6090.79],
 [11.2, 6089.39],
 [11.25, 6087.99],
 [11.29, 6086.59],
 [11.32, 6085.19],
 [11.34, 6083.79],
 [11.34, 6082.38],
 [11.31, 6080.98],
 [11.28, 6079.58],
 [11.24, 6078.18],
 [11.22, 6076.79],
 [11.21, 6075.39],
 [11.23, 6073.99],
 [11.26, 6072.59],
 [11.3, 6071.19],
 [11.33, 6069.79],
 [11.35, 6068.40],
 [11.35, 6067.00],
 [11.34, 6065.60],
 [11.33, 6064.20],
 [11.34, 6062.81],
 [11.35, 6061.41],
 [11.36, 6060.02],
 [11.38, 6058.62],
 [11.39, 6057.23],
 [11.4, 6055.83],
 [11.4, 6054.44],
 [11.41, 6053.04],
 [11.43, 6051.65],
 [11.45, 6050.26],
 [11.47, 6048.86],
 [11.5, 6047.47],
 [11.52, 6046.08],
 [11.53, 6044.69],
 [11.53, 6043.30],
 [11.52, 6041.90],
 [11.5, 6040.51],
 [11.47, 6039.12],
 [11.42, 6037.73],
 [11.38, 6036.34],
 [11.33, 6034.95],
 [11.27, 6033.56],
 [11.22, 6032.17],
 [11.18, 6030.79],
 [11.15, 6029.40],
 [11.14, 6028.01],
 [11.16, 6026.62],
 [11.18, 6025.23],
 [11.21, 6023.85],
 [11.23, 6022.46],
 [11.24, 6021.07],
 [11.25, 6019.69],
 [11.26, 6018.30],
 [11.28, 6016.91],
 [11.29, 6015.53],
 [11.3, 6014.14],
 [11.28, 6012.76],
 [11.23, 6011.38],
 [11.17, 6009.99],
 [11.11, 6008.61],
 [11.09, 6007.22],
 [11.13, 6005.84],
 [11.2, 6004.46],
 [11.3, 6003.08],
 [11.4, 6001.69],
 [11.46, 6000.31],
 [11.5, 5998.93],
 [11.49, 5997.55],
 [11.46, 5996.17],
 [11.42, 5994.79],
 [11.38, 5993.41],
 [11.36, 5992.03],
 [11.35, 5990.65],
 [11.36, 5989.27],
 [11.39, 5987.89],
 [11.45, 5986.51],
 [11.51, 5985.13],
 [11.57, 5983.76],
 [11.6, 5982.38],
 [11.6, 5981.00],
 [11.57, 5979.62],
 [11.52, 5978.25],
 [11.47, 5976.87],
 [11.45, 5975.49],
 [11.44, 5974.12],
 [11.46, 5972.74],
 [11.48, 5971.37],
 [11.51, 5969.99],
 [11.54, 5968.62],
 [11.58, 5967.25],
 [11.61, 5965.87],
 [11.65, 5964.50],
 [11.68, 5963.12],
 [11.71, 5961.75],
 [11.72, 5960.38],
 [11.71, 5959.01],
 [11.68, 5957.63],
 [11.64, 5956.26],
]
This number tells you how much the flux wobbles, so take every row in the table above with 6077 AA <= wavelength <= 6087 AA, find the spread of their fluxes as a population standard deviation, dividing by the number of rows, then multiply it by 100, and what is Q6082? 3.3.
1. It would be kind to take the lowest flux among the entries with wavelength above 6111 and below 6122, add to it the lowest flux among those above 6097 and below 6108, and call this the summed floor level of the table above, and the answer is 21.9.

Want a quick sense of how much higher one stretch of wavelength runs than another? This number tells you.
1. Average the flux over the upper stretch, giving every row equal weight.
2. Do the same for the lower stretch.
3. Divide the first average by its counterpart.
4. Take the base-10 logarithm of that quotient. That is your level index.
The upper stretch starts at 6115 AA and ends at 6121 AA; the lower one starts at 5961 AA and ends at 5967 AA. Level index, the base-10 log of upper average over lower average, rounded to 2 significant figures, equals -0.022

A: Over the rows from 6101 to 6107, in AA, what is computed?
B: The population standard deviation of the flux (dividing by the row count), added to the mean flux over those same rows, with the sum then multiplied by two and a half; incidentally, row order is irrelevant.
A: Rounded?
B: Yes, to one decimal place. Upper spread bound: 27.4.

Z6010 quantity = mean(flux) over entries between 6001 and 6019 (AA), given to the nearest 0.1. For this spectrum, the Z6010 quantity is 11.2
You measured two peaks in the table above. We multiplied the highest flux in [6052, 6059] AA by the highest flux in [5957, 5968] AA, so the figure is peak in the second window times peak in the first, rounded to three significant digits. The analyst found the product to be 134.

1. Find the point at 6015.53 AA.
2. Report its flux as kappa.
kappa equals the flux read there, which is 11.29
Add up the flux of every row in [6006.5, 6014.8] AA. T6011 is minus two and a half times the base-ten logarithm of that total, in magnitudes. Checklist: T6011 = -4.57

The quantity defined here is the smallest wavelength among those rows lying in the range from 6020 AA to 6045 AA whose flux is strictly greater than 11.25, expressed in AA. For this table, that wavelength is 6033.56 AA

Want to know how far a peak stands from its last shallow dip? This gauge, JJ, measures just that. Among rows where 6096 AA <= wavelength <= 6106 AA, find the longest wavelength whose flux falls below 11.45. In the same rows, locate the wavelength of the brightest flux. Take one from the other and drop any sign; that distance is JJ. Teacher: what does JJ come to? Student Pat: 8.4 AA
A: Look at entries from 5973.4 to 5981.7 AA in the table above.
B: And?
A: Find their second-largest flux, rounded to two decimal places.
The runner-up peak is 11.57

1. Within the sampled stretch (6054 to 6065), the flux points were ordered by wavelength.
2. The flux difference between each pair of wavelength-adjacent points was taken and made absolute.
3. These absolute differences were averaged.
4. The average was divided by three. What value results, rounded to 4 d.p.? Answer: 0.0033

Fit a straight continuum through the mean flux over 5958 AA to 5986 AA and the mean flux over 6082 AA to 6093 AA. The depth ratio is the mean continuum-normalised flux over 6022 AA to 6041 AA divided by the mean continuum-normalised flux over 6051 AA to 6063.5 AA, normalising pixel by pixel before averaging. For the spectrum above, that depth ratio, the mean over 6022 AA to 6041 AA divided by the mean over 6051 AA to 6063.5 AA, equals 0.98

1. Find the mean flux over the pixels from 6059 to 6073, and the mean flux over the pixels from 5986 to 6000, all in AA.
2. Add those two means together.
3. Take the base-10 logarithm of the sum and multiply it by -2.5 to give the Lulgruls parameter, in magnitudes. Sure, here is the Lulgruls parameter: -3.39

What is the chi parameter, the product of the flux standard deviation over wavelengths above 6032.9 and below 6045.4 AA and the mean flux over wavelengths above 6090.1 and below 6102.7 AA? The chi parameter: 1.0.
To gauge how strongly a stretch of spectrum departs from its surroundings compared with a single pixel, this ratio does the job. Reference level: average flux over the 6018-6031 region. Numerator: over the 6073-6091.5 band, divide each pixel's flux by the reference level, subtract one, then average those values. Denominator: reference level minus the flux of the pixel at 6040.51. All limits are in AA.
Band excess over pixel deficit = -0.02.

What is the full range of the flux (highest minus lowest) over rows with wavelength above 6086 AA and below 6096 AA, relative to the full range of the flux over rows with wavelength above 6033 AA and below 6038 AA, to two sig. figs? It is 1.7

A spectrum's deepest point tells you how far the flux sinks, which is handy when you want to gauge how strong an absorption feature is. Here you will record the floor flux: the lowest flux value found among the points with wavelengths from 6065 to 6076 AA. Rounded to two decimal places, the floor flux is 11.21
